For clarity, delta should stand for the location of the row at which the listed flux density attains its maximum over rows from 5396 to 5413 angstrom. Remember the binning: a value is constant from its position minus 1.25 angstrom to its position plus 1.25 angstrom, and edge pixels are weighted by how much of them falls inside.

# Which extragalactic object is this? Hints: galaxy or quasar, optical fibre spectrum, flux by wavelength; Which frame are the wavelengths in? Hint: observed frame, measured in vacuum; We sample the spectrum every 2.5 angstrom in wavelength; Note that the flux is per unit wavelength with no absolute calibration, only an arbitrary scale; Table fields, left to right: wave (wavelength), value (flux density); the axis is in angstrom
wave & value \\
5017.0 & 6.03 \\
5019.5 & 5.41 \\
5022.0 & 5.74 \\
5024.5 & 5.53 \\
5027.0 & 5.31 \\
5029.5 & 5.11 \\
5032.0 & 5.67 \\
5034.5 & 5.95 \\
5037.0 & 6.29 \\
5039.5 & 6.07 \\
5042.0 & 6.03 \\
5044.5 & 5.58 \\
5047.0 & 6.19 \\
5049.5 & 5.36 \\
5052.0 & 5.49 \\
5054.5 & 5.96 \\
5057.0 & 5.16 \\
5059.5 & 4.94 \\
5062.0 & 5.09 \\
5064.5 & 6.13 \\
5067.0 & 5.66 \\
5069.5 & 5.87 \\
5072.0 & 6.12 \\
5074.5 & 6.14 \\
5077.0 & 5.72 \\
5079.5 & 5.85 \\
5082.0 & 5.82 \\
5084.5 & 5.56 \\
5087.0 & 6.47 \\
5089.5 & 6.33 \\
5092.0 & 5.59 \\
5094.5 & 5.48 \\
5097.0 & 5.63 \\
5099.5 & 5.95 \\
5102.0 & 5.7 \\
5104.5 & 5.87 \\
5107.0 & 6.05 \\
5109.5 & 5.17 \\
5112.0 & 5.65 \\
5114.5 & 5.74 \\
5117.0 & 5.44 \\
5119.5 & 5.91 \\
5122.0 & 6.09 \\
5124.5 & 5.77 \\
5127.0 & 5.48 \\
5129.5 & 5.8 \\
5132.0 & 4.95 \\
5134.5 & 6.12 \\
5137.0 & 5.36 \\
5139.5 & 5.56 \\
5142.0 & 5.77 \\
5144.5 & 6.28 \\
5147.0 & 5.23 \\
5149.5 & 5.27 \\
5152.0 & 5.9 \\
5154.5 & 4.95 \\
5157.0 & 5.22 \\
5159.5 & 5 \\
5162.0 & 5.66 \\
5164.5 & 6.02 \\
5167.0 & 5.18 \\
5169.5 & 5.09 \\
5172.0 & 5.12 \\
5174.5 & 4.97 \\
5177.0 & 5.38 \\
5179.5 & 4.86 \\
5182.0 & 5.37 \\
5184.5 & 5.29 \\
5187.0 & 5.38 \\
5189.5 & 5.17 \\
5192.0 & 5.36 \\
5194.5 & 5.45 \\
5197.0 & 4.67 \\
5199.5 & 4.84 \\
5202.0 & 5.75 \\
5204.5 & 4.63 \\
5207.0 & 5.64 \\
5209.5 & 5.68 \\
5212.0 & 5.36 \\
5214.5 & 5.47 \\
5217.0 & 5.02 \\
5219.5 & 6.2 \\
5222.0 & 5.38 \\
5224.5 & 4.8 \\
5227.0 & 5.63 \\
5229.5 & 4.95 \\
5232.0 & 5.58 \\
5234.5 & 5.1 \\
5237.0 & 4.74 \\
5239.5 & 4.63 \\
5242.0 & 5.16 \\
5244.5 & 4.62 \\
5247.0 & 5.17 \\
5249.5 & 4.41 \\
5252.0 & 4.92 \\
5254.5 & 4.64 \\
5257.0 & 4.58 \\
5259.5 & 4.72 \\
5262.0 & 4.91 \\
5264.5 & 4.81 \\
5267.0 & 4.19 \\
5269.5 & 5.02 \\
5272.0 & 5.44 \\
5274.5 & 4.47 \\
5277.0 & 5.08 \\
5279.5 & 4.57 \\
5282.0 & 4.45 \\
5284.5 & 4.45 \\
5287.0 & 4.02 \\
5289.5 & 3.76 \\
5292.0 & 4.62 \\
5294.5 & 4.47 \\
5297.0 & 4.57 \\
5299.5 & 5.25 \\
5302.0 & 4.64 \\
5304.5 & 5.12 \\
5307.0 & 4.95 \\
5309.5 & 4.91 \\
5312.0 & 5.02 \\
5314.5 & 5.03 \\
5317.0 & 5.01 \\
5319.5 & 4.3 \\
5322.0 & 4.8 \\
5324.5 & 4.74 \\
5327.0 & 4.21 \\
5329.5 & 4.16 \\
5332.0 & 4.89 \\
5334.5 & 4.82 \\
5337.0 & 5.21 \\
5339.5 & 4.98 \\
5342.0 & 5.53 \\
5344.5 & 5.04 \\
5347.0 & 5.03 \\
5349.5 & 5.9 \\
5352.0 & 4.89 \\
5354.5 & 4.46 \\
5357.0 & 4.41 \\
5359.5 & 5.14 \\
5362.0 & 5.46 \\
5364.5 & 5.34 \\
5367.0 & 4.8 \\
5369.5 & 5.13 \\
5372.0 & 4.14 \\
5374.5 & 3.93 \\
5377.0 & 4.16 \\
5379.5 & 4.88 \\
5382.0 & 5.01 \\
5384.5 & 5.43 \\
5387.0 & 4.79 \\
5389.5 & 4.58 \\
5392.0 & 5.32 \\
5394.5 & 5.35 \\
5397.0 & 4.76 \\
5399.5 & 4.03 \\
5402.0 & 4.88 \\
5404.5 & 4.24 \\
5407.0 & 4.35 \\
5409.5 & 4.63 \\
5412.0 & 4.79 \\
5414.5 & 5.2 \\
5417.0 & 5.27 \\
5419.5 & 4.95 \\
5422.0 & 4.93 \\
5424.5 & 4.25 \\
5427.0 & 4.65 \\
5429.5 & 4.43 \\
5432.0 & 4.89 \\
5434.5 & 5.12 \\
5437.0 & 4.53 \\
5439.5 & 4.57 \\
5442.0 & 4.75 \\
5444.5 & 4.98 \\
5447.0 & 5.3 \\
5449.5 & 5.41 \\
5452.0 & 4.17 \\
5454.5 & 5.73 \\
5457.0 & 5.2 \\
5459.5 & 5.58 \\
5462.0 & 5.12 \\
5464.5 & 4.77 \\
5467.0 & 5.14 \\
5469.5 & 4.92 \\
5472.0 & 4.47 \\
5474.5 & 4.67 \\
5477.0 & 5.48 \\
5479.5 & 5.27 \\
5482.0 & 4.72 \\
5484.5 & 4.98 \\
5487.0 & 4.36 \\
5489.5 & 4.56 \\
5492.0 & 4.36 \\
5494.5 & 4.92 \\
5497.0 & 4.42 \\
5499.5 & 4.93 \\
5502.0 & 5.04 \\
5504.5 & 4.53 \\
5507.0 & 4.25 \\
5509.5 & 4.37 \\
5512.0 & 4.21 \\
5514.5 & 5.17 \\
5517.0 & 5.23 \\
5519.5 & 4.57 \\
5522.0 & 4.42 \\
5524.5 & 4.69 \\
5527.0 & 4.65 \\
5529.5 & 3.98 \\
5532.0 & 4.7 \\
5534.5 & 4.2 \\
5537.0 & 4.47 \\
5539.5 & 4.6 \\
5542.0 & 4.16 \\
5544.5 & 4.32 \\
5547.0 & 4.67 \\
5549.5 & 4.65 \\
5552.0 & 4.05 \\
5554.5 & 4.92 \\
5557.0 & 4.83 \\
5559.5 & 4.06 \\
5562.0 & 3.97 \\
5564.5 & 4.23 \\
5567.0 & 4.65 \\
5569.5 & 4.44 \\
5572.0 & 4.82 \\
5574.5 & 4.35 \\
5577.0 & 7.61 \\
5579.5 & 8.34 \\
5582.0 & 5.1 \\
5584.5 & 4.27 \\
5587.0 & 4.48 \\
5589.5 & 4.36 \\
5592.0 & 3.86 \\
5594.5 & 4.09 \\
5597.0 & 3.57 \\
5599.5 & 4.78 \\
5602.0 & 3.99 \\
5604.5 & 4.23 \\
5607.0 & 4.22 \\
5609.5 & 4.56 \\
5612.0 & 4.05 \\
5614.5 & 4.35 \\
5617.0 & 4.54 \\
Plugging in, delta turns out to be 5402.0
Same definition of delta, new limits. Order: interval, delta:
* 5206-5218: 5209.5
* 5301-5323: 5304.5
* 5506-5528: 5517.0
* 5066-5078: 5074.5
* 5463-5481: 5477.0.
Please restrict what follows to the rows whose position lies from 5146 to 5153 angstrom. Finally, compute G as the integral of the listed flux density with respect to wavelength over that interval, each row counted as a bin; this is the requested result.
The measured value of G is 38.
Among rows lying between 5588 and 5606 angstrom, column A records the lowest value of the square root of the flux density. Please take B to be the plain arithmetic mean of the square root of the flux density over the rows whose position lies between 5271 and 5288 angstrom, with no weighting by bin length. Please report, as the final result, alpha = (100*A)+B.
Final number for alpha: 191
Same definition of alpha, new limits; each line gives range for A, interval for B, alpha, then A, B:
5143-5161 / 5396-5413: 225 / 2.22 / 2.13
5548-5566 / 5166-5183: 202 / 1.99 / 2.27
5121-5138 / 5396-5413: 225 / 2.22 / 2.13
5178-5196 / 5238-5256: 223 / 2.20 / 2.19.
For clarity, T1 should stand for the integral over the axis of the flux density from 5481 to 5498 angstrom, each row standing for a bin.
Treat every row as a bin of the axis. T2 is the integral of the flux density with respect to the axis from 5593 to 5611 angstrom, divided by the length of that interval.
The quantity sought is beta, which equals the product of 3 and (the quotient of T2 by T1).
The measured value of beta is 0.16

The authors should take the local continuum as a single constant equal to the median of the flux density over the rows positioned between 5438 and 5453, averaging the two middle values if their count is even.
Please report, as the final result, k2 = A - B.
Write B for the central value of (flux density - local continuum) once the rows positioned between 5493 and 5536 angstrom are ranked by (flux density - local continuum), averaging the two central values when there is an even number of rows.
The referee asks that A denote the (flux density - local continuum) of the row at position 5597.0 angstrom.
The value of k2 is -1.0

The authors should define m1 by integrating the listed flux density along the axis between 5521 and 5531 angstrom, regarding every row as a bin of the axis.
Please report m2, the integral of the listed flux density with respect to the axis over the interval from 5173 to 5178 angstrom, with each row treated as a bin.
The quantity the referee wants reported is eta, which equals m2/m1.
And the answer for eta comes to 0.6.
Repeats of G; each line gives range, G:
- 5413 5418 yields 26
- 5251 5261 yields 47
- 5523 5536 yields 58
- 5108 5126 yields 102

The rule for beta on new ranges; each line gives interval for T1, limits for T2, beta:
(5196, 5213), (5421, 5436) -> 0.16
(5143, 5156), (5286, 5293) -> 0.17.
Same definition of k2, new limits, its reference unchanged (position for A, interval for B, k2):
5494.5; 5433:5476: -0.1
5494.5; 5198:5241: -0.4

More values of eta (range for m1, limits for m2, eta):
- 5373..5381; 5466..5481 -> 2.2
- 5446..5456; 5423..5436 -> 1.2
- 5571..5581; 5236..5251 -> 1.1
